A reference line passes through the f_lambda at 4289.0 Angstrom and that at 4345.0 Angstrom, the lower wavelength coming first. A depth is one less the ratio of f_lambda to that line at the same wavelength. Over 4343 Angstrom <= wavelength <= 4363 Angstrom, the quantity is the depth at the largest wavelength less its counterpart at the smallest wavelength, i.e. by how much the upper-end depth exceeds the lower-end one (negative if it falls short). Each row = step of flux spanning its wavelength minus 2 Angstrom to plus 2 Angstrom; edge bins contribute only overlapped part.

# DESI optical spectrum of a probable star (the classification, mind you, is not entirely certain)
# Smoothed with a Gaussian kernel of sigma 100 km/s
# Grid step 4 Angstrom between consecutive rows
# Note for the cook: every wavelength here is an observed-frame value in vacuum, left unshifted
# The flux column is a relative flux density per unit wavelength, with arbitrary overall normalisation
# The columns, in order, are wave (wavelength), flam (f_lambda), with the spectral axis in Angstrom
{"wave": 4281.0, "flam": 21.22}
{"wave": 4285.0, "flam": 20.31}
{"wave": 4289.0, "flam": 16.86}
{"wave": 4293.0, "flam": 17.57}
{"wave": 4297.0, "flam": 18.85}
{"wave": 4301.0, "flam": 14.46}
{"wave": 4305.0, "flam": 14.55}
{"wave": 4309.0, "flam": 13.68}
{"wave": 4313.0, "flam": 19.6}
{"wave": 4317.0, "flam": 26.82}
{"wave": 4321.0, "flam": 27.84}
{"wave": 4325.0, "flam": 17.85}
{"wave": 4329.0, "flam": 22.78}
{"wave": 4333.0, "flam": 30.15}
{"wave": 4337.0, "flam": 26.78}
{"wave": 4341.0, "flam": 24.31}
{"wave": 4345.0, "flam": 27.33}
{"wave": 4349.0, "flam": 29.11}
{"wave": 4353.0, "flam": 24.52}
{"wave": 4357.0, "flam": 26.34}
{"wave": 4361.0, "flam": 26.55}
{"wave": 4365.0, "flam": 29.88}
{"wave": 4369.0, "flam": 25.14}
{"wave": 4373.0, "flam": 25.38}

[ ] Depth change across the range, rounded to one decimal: 0.1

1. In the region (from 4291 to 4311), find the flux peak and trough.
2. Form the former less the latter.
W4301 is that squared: 27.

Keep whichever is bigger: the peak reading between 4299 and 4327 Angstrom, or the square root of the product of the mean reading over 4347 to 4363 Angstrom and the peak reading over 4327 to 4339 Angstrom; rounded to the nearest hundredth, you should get 28.34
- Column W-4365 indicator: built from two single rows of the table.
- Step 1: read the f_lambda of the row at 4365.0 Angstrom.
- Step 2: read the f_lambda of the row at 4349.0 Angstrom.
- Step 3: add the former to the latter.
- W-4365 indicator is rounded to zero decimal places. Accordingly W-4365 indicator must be 59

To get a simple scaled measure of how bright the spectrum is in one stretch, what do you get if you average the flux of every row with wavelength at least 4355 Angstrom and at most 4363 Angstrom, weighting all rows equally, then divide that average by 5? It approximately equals 5.29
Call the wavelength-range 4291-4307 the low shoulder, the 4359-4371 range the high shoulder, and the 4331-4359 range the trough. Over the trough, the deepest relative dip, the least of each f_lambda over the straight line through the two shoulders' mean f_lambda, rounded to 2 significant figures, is 0.97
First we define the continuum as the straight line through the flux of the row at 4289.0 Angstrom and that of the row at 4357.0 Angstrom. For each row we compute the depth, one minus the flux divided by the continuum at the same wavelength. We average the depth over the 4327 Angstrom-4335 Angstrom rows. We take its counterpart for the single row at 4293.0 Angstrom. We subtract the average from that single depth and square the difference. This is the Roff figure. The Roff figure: 0.02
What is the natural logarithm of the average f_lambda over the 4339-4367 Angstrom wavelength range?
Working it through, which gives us 3.29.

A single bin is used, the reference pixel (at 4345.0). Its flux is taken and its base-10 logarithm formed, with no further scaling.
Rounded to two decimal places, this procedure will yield 1.44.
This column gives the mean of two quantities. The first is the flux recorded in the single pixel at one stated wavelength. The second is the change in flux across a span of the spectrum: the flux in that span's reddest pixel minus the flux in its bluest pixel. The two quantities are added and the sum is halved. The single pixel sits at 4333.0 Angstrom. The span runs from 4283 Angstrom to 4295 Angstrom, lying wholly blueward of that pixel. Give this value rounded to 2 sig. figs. 14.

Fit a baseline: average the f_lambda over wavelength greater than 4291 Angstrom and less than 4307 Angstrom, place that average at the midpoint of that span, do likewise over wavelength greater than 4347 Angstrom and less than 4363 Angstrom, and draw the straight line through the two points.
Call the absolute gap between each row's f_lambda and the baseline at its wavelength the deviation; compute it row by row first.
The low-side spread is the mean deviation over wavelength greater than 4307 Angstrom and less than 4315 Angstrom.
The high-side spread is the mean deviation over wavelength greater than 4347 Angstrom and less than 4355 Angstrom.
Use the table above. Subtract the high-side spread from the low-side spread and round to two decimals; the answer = -0.07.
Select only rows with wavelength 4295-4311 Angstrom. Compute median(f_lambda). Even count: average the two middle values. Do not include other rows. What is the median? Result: 14.5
